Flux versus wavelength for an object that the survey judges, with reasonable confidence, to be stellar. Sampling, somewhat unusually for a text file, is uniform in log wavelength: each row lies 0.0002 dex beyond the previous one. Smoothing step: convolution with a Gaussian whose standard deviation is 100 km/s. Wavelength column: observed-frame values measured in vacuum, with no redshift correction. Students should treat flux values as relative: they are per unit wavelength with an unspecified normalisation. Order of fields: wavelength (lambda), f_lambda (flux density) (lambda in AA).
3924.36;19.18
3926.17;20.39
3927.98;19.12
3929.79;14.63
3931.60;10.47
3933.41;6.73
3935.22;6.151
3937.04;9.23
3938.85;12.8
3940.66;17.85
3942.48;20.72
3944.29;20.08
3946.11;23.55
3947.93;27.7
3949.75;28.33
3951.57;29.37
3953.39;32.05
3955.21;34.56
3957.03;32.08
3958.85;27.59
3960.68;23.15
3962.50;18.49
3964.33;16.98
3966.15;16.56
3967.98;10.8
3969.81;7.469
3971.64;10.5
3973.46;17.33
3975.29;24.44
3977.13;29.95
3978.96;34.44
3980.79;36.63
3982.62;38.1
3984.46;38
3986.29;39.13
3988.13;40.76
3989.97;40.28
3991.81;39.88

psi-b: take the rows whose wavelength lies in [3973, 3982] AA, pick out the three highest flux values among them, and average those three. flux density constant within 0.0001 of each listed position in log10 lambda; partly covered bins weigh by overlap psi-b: 34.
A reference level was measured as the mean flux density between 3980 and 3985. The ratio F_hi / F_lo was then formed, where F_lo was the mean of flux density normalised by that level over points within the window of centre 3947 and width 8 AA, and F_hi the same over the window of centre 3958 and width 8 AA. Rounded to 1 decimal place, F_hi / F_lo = 1.2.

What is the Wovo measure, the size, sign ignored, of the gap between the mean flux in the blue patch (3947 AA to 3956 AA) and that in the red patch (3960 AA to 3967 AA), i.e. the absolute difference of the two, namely 12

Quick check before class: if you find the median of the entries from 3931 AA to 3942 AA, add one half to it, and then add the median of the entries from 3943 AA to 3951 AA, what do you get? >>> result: 36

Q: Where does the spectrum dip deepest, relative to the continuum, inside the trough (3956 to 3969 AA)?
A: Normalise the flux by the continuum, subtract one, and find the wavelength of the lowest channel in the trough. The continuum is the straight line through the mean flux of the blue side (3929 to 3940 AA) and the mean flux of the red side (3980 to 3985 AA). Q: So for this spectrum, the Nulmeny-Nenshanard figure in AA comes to 3967.98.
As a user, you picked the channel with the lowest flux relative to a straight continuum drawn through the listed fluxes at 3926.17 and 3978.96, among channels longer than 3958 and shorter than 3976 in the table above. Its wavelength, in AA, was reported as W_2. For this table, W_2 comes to 3969.81 AA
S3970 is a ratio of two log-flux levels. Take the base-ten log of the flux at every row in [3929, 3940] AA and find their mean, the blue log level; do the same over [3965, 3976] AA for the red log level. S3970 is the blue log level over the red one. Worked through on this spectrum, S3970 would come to 0.87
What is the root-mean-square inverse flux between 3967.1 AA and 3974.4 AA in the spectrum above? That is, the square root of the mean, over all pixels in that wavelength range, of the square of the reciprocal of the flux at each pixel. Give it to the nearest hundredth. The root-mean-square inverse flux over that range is 0.10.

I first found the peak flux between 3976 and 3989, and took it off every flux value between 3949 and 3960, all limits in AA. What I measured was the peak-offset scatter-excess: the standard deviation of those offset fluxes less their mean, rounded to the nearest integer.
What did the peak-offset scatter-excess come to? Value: 13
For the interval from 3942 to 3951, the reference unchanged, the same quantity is 20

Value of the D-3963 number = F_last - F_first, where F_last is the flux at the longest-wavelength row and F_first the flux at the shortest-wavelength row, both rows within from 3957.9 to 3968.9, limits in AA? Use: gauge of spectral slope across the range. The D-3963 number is -17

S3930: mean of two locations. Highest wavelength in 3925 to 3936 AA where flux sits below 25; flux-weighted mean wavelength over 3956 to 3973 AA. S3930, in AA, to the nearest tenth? 3948.8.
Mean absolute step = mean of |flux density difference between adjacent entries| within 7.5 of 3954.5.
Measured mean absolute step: 2.6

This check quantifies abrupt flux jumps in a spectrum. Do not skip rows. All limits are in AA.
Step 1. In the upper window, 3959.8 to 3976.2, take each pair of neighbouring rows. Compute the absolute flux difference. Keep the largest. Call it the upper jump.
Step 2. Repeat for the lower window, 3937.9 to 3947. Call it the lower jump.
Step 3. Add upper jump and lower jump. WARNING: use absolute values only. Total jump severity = 12.2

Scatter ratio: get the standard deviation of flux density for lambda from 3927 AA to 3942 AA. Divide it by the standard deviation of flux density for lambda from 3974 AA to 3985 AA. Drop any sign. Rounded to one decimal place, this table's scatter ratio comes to 0.9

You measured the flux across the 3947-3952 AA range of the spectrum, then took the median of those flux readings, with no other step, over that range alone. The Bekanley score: 28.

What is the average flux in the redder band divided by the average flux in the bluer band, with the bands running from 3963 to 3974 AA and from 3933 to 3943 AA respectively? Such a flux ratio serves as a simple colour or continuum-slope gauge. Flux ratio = 1.1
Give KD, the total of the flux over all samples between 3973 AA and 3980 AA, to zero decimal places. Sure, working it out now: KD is 106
